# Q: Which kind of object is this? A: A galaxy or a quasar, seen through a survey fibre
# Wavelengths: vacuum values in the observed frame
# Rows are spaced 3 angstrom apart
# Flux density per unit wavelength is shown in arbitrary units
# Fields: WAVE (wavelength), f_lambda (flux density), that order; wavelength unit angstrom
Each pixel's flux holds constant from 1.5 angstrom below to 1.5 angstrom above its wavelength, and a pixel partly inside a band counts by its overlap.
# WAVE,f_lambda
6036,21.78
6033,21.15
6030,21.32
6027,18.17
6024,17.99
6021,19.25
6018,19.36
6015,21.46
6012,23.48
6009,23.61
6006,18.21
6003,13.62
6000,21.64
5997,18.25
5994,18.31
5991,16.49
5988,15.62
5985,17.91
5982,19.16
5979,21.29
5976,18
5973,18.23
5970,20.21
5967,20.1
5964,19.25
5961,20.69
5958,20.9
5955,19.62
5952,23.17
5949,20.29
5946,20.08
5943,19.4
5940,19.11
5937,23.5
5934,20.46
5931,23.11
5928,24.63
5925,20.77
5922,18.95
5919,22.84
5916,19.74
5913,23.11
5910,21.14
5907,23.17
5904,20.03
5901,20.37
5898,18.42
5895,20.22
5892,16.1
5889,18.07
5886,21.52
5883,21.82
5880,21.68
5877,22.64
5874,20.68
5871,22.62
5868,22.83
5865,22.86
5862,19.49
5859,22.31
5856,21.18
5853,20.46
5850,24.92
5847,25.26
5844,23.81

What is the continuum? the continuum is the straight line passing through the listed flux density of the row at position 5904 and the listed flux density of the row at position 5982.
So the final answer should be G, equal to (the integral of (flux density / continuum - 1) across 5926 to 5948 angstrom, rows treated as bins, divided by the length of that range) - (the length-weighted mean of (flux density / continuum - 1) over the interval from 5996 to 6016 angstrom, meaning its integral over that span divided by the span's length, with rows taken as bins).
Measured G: 0.028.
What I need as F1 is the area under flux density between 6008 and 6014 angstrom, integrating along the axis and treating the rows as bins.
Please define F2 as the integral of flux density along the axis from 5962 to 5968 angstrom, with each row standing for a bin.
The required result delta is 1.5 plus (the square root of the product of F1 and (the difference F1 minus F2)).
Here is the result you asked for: 57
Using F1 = 140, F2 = 118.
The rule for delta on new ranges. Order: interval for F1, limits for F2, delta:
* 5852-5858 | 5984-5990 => 59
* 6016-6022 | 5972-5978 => 30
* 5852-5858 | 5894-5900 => 37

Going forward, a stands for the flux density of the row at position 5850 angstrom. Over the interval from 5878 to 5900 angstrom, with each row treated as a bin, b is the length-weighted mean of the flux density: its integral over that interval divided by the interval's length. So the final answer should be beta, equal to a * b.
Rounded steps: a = 24.92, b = 19.8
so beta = 493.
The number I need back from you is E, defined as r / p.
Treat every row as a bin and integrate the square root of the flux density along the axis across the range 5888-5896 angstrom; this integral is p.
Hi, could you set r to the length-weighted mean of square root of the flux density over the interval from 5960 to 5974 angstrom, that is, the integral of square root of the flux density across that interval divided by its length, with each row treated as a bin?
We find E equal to 0.13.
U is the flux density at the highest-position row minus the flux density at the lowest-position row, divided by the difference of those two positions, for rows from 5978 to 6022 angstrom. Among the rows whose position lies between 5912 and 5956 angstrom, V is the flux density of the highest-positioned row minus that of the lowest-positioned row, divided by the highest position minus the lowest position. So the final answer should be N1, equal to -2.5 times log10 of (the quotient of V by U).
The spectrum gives -0.6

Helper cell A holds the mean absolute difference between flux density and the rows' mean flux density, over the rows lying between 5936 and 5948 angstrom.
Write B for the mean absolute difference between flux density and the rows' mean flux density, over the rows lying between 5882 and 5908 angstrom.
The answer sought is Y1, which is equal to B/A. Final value 1.09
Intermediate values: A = 1.5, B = 1.63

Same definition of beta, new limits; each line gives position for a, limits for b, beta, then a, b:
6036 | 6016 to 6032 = 421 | 21.78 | 19.3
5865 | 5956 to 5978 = 450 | 22.86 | 19.7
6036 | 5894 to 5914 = 455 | 21.78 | 20.9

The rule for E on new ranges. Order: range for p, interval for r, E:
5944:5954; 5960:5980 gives 0.10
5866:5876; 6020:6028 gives 0.09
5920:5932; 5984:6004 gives 0.07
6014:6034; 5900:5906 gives 0.05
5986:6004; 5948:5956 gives 0.06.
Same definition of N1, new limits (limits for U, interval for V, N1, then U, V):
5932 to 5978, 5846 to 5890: -1.2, -0.06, -0.171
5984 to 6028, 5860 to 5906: -0.8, 0.01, 0.013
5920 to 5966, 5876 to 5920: 0.4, 0.01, 0.005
